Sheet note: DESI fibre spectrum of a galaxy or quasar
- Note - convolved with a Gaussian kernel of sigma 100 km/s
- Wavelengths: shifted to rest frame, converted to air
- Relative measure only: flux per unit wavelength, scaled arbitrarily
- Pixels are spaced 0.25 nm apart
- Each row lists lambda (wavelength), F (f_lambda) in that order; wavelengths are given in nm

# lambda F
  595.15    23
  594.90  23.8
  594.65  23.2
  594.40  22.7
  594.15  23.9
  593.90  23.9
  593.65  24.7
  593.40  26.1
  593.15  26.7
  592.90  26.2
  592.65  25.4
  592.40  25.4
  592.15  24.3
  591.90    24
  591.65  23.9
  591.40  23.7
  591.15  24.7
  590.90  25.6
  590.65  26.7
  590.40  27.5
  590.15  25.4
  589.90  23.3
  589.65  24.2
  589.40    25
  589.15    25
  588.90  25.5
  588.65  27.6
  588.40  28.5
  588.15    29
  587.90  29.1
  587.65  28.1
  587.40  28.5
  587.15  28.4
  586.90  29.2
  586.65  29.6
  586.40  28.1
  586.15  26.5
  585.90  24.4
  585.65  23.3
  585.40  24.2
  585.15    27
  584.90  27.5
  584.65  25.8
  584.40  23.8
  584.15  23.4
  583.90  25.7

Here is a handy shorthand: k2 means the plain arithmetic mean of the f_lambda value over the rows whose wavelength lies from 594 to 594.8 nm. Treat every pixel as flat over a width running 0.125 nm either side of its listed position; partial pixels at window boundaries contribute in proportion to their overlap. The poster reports 23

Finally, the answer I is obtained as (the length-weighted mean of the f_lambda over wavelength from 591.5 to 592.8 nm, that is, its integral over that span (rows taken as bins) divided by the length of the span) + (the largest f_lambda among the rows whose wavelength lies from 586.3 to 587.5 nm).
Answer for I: 54.2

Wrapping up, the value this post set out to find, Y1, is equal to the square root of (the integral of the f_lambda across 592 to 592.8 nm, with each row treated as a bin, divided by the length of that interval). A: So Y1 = 5.00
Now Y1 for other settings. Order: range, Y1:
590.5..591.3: 5.07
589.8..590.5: 5.04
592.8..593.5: 5.13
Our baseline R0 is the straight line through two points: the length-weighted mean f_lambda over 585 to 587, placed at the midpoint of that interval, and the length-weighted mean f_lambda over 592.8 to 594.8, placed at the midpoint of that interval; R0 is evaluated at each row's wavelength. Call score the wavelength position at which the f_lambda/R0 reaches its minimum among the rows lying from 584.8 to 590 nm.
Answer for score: 585.65 nm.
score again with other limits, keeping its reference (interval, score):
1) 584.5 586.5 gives 585.65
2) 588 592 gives 589.90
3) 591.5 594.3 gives 591.65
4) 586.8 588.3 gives 587.65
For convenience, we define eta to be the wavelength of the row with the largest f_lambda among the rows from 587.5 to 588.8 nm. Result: 587.90 nm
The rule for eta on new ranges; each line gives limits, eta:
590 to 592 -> 590.40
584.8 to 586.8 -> 586.65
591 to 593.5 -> 593.15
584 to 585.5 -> 584.90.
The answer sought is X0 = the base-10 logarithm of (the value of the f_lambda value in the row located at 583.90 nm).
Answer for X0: 1.41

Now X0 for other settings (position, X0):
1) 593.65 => 1.39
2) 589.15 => 1.40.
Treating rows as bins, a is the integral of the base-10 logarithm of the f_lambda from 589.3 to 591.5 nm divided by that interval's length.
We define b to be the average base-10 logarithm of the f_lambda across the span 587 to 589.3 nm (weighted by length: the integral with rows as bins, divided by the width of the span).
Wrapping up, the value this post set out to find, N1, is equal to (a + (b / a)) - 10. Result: -7.57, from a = 1.40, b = 1.44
